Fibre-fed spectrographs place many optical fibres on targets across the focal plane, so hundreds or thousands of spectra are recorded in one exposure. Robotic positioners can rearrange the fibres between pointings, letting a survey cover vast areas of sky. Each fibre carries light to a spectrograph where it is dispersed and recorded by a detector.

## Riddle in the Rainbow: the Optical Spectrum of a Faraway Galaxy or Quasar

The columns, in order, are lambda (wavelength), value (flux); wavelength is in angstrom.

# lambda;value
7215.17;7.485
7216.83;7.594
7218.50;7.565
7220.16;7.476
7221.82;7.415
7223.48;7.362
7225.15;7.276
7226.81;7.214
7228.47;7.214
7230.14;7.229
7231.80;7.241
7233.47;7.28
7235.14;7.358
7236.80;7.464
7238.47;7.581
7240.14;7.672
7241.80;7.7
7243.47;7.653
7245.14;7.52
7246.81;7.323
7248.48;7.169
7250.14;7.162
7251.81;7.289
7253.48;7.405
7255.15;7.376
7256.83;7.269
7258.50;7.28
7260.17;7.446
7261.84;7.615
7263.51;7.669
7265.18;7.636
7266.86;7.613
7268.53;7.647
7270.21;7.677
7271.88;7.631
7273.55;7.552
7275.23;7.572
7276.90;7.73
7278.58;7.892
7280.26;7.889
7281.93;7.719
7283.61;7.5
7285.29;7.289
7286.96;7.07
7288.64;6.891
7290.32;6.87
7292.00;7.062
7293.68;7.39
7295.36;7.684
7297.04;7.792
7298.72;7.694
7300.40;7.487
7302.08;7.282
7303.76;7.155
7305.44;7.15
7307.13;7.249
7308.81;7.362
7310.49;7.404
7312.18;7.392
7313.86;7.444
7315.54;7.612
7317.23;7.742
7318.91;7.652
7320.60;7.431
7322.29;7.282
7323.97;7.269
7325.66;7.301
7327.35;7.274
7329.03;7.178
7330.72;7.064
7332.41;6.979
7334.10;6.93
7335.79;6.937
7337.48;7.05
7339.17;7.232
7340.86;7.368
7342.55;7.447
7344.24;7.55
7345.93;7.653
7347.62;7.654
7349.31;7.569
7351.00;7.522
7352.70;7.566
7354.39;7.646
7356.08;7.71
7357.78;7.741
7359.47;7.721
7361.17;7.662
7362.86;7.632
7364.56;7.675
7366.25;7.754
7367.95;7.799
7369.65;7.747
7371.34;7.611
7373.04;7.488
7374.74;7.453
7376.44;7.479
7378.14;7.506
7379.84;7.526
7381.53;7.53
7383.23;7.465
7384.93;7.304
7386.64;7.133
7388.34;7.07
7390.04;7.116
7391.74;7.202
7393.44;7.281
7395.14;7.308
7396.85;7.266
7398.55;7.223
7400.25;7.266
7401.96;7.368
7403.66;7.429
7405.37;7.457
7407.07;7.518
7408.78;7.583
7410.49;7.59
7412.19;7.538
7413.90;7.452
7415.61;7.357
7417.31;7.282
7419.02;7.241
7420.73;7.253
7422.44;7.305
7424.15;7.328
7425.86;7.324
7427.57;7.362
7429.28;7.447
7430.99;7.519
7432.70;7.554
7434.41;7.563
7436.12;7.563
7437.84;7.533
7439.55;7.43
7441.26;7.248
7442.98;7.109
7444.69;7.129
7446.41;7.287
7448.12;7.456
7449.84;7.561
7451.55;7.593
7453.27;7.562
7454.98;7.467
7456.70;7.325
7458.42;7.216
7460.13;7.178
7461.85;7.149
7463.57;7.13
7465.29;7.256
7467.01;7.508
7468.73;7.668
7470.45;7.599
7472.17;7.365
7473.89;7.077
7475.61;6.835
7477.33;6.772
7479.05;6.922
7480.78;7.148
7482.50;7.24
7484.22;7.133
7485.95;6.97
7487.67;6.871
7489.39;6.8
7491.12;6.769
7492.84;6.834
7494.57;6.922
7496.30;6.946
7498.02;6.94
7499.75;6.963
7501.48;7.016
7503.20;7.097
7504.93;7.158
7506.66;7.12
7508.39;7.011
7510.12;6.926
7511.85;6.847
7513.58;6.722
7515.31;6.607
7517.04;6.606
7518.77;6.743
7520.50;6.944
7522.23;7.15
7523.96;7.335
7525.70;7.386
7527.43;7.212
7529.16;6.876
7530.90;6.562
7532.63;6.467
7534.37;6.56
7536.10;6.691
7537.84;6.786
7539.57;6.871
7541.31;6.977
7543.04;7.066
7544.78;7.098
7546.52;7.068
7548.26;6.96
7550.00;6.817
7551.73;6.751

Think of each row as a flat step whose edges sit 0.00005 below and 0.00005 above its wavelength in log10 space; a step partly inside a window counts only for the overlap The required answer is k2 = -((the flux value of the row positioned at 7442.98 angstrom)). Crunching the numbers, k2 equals -7.11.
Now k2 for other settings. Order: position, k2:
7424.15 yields -7.33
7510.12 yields -6.93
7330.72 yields -7.06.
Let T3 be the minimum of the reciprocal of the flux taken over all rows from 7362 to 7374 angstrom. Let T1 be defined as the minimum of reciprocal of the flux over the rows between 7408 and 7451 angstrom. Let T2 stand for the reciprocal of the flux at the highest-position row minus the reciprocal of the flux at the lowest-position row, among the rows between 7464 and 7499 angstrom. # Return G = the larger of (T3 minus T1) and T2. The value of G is 0.0063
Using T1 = 0.132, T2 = 0.006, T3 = 0.128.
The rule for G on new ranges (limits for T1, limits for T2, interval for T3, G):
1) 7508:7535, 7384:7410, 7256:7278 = -0.0050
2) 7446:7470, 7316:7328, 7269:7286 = 0.0083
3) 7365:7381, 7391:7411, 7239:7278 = 0.0011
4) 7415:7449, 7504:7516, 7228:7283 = 0.0117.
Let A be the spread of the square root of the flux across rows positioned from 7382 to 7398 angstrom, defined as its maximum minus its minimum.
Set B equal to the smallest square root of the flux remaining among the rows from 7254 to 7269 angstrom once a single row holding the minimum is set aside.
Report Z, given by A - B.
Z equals -2.625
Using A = 0.073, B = 2.698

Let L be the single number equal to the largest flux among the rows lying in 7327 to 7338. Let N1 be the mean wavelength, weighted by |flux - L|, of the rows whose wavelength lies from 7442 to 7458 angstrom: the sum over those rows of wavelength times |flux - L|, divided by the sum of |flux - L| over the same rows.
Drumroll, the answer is 7450.2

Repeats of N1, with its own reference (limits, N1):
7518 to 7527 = 7520.6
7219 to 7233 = 7223.8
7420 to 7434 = 7429.7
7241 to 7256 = 7245.9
